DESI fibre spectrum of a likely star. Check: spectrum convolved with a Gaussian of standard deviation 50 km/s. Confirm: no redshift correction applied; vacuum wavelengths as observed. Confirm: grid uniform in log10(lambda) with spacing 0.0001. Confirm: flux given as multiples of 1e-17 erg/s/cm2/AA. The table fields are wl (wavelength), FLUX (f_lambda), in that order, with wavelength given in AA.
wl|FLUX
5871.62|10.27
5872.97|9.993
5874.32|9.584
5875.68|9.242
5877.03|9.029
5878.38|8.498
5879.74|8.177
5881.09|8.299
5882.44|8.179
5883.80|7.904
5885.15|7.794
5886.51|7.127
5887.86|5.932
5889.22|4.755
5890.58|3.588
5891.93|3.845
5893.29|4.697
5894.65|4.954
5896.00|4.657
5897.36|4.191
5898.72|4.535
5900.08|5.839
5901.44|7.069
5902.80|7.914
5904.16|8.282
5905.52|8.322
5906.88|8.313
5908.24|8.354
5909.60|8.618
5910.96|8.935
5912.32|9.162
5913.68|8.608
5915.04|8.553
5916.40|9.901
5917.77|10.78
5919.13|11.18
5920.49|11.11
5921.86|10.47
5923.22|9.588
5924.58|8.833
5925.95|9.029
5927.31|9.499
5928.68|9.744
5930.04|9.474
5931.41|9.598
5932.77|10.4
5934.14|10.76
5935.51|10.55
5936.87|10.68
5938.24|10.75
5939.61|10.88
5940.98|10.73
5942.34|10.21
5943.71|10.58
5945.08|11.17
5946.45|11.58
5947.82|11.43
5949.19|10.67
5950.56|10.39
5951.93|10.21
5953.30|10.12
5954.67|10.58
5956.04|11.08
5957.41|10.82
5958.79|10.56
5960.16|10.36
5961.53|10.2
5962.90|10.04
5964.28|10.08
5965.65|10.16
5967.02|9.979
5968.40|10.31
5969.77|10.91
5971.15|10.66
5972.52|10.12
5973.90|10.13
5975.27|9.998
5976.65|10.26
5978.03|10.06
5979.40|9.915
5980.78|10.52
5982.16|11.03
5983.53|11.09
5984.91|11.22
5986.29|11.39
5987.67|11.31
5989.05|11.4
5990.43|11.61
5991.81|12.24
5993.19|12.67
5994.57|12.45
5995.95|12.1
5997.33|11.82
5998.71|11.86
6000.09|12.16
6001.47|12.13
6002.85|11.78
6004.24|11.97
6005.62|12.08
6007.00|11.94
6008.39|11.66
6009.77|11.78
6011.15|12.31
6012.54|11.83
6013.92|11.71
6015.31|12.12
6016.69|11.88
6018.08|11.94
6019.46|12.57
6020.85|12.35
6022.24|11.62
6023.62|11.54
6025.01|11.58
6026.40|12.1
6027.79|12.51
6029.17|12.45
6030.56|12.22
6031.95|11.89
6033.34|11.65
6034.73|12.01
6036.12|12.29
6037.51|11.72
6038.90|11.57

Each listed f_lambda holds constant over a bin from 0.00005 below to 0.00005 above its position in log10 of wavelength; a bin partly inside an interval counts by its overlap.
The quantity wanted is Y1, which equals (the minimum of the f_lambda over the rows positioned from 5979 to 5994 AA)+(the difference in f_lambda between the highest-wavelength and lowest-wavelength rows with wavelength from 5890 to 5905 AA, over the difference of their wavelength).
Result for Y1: 10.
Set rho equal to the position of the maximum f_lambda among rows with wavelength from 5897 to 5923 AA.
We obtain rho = 5919.13 AA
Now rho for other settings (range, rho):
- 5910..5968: 5946.45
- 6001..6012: 6011.15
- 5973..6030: 5993.19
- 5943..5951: 5946.45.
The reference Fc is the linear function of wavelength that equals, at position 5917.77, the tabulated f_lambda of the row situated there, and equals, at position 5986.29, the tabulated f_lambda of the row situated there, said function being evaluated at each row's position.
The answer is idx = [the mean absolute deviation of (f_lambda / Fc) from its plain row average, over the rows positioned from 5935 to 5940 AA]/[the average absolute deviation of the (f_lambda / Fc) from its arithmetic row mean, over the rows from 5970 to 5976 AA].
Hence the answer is 0.4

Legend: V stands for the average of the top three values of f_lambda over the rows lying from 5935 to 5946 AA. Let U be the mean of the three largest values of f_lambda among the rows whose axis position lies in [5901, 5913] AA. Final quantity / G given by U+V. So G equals 19.8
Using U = 8.9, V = 10.9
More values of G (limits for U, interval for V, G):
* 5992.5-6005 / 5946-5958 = 23.8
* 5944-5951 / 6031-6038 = 23.5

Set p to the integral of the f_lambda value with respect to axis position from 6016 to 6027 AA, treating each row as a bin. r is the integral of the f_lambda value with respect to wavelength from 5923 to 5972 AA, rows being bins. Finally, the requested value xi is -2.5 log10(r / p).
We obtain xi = -1.5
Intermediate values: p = 131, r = 508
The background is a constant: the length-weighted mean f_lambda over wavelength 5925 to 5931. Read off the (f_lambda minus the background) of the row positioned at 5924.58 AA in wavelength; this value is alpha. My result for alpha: -1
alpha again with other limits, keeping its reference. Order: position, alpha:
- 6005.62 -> 3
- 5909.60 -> -1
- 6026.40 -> 3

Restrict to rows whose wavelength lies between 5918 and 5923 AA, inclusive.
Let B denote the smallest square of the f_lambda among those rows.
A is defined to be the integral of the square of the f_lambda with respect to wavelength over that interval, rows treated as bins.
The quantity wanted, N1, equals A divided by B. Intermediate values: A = 583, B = 110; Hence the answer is 5.32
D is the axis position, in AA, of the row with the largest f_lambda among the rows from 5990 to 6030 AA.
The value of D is 5993.19 AA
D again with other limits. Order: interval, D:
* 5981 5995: 5993.19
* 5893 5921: 5919.13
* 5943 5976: 5946.45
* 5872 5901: 5872.97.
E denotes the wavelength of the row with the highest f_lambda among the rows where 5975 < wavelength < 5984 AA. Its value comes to 5983.53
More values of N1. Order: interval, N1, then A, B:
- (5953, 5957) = 4.44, 455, 102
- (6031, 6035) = 4.14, 562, 136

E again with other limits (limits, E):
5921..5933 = 5921.86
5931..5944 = 5939.61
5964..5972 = 5969.77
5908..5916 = 5912.32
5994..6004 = 5994.57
